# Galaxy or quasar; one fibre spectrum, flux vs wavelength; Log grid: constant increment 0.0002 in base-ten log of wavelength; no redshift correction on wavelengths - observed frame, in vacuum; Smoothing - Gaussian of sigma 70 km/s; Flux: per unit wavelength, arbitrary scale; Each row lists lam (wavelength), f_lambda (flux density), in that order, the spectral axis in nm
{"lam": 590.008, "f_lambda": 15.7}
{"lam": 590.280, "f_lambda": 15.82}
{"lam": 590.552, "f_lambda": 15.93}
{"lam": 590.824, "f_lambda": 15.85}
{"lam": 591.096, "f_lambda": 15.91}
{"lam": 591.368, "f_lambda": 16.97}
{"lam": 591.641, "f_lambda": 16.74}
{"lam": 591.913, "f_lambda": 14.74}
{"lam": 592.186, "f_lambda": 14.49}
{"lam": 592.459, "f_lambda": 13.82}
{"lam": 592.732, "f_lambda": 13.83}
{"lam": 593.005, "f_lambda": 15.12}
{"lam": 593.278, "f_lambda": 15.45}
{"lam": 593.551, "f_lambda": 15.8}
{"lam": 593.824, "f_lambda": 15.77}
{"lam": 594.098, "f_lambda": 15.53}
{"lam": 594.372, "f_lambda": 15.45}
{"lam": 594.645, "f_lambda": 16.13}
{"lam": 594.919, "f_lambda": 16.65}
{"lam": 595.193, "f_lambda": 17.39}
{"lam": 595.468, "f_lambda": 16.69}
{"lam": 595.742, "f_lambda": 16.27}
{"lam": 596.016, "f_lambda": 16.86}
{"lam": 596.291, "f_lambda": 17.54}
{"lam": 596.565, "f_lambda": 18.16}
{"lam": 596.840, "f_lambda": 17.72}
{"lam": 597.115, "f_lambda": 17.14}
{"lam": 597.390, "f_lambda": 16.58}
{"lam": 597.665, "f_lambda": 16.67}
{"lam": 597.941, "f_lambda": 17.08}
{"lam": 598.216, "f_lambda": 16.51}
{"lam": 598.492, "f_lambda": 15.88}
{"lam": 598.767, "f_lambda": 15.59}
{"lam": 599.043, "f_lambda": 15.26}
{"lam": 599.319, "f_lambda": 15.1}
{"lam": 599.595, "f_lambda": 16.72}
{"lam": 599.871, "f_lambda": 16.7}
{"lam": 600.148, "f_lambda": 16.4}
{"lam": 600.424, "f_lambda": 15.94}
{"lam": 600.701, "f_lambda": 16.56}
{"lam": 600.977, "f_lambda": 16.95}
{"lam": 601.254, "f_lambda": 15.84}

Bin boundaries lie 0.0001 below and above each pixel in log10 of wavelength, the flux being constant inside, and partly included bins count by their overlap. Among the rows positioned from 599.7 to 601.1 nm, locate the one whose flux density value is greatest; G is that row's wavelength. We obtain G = 600.977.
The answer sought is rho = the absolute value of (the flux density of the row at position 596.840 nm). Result 17.7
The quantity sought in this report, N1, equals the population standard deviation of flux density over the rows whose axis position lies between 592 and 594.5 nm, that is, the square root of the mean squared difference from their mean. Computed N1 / 0.741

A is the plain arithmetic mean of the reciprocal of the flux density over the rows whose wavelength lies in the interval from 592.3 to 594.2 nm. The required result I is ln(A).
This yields -2.71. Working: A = 0.067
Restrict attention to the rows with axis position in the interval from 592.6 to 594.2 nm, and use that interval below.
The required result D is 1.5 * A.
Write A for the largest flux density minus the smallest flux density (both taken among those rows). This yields 3.0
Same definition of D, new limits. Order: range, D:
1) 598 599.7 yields 2.4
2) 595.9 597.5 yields 2.4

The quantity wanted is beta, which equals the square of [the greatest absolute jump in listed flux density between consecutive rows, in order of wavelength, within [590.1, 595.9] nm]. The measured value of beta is 4.0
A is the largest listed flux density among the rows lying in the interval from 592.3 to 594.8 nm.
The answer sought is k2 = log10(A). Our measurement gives 1.208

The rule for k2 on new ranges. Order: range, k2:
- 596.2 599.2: 1.259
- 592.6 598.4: 1.259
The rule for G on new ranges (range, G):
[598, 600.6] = 599.595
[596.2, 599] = 596.565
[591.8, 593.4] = 593.278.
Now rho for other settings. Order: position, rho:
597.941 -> 17.1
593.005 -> 15.1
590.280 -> 15.8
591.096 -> 15.9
